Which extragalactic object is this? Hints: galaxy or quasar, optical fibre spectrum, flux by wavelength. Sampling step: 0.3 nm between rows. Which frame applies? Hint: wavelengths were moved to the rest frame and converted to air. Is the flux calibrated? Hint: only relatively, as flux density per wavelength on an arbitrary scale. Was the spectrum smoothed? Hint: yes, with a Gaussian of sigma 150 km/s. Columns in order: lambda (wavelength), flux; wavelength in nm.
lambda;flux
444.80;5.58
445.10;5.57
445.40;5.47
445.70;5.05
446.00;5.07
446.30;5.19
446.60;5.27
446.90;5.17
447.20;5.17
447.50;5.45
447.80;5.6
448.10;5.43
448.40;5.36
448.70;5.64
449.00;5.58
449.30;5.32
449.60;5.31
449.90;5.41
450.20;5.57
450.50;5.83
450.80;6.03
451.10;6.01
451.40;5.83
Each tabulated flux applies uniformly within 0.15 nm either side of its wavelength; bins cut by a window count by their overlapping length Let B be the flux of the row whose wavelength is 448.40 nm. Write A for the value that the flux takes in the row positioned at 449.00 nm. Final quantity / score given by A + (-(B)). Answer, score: 0.2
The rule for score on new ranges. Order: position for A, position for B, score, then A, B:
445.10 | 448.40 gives 0.2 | 5.57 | 5.36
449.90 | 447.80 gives -0.2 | 5.41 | 5.6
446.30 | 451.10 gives -0.8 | 5.19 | 6.01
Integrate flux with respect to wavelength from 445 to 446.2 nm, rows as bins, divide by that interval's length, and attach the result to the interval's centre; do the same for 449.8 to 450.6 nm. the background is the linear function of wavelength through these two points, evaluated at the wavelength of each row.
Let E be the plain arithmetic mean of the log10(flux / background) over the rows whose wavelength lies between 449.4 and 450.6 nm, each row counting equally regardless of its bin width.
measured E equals -0.0050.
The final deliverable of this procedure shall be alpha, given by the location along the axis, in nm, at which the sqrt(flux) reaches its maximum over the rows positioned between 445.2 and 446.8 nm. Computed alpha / 445.40 nm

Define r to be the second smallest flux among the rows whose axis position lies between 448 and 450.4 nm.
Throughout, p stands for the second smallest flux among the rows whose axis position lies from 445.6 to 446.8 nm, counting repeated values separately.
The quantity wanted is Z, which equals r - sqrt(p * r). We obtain 0.13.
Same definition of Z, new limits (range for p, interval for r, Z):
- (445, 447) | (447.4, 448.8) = 0.18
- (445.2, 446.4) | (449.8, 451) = 0.26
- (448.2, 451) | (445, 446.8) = -0.12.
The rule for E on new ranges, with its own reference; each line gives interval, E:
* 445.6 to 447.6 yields -0.0124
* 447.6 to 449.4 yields 0.0002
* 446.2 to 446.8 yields -0.0086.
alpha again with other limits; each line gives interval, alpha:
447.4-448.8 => 448.70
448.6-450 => 448.70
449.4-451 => 450.80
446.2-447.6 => 447.50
